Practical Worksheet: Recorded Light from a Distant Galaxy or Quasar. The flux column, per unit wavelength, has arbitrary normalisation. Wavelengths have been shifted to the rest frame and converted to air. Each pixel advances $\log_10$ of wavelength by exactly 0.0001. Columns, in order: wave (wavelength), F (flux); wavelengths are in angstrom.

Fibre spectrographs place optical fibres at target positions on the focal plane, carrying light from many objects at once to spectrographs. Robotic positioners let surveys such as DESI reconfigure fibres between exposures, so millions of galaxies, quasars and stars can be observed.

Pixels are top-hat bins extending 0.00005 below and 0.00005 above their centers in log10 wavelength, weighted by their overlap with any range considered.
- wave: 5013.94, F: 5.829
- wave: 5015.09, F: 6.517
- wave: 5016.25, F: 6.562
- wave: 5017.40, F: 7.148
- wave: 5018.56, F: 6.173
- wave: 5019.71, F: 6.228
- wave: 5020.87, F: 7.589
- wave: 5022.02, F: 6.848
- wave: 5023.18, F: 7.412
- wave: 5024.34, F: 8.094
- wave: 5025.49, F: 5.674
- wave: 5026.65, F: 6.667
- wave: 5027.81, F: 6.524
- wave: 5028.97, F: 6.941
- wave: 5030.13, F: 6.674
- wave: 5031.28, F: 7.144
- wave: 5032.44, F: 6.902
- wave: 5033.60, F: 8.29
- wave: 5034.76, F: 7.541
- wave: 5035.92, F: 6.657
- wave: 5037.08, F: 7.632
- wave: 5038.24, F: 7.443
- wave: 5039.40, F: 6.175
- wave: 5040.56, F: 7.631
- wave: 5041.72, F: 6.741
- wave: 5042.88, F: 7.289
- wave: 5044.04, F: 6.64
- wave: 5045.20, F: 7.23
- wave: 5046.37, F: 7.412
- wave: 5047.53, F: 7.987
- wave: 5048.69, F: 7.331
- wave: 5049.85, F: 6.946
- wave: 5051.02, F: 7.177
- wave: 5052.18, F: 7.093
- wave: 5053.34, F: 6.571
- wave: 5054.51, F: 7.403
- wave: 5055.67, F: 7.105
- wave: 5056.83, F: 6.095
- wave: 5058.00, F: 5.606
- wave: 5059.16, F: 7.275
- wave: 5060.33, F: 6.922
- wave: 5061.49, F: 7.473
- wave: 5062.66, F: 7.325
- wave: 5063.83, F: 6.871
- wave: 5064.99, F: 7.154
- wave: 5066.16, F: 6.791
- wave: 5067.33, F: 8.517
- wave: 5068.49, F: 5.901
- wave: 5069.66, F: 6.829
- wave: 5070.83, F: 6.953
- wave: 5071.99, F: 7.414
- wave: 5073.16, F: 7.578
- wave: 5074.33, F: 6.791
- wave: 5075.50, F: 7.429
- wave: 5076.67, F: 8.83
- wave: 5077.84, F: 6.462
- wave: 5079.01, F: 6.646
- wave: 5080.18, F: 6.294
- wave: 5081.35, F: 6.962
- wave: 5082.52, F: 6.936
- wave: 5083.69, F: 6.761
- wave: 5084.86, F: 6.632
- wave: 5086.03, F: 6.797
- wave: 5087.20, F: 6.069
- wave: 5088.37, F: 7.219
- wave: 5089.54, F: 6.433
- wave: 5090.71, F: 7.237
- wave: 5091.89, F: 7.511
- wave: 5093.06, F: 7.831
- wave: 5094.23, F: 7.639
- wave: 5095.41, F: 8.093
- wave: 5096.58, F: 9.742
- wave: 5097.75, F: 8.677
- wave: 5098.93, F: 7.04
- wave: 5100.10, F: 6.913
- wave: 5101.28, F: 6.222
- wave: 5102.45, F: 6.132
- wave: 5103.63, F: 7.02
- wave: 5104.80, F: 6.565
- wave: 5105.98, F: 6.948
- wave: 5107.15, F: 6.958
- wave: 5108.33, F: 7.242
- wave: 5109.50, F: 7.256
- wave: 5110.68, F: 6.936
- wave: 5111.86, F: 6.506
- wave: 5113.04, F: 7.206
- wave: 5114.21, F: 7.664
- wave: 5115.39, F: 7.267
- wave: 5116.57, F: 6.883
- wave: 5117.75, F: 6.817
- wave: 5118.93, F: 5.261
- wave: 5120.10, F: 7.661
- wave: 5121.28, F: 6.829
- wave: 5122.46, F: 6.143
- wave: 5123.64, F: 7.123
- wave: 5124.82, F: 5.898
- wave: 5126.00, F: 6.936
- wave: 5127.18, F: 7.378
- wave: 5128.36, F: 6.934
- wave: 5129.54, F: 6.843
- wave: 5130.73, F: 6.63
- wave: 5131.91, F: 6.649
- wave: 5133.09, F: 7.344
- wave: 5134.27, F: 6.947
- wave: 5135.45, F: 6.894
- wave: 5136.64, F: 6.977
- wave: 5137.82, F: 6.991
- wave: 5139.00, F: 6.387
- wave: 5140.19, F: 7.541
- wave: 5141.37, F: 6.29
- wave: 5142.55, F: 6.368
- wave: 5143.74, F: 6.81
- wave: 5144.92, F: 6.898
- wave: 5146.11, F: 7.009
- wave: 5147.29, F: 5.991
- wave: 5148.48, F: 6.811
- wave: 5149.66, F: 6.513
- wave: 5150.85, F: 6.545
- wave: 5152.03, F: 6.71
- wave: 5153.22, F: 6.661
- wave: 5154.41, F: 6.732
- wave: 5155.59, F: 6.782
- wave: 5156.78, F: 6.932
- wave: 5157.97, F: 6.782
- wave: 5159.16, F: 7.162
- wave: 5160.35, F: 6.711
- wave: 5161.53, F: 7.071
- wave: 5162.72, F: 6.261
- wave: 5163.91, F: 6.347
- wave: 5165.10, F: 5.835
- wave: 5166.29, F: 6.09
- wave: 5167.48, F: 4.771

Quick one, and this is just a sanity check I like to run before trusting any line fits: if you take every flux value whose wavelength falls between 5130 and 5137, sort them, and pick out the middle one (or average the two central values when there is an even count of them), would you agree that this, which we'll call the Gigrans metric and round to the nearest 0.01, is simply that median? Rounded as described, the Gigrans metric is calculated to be 6.92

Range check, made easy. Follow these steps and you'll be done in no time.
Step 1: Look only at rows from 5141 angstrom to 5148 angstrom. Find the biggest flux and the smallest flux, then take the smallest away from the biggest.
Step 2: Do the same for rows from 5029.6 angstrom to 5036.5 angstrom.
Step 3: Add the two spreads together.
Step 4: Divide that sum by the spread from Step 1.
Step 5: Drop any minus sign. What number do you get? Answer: 2.6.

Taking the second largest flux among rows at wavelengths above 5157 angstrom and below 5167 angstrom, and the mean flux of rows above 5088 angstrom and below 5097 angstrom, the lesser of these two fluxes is 7.07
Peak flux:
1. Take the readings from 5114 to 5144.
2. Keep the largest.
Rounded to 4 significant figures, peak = 7.664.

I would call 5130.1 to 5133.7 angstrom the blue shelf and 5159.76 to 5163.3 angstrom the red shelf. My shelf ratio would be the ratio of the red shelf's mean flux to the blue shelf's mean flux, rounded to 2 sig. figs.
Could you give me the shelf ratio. 0.97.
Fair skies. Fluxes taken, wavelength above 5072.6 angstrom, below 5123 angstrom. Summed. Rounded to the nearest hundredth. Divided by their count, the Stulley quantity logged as 7.07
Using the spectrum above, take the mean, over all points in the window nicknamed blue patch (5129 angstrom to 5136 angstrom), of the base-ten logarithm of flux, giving 0.838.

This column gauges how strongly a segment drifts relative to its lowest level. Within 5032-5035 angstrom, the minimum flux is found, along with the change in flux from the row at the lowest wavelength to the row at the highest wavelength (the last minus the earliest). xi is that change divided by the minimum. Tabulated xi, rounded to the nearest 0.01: 0.09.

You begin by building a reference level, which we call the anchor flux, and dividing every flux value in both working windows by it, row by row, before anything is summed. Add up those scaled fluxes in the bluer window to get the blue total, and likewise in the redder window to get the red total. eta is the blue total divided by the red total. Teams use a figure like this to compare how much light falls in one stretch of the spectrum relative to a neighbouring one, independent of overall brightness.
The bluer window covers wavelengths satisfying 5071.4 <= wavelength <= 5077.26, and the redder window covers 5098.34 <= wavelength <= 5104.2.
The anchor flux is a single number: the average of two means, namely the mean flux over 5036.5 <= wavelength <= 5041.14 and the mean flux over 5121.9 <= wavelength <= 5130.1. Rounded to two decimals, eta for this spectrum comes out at 1.14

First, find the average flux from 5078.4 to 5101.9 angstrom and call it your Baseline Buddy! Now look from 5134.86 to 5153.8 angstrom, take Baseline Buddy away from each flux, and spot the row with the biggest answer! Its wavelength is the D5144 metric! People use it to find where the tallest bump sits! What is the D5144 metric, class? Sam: 5140.19 angstrom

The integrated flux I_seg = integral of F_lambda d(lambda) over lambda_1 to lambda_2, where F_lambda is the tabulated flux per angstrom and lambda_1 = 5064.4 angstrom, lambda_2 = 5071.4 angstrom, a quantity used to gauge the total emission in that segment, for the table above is 49.2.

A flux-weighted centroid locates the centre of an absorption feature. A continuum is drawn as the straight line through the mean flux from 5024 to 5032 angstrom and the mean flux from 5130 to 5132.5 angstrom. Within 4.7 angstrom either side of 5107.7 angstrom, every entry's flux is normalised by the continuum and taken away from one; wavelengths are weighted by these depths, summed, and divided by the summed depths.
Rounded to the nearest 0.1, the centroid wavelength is 5107.6 angstrom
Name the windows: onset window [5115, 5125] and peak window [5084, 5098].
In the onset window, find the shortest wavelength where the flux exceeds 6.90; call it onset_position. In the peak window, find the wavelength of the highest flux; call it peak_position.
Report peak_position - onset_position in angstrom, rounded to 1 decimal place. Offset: -18.8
